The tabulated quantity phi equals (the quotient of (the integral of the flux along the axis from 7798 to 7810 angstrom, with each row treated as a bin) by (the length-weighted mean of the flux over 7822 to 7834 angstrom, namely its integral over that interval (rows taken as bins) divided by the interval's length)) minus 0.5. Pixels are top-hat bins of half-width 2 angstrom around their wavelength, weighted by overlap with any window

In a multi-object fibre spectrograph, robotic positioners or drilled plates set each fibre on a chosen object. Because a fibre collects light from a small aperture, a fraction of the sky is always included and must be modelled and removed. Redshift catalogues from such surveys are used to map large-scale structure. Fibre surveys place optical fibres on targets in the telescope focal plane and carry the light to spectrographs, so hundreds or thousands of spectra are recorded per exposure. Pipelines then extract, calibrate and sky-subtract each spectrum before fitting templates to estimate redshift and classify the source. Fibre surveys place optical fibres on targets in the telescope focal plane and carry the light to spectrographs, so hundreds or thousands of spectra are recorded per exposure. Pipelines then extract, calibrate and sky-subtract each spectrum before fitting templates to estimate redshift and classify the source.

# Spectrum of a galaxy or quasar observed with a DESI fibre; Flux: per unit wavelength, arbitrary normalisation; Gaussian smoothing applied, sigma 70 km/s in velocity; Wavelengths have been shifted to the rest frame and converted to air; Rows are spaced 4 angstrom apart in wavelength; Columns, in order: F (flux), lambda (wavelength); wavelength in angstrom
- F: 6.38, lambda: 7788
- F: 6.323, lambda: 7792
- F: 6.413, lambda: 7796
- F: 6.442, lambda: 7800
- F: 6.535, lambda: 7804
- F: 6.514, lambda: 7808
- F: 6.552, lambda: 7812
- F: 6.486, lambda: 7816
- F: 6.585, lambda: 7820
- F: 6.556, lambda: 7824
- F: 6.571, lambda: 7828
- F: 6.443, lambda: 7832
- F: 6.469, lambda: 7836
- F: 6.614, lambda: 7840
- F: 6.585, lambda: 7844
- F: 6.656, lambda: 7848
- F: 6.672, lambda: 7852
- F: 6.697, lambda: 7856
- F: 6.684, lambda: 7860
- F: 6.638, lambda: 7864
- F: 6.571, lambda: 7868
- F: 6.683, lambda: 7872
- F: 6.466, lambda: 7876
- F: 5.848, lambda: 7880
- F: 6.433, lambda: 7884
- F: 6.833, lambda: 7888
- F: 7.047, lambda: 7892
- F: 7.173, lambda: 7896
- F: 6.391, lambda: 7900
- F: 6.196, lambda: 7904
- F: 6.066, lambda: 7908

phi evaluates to 11.5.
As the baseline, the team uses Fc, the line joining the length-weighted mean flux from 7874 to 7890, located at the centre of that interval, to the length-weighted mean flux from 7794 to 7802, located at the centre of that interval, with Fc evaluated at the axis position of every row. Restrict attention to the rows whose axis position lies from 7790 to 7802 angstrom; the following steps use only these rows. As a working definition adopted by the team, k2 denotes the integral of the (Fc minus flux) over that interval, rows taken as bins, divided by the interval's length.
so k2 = 0.036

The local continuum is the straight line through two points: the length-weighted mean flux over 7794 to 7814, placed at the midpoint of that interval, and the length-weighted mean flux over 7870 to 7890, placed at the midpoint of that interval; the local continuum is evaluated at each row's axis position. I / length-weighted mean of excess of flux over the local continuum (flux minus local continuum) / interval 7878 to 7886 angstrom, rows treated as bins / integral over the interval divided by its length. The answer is -0.31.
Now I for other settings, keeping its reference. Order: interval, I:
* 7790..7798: -0.13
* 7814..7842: 0.05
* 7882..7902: 0.33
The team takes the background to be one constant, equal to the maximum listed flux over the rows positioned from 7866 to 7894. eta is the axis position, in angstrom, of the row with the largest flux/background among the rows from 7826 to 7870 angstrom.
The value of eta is 7856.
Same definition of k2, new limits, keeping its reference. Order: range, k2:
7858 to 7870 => -0.229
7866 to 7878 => -0.174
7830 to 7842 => -0.096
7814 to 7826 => -0.123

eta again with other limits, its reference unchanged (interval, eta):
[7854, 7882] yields 7856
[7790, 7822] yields 7820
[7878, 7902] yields 7896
